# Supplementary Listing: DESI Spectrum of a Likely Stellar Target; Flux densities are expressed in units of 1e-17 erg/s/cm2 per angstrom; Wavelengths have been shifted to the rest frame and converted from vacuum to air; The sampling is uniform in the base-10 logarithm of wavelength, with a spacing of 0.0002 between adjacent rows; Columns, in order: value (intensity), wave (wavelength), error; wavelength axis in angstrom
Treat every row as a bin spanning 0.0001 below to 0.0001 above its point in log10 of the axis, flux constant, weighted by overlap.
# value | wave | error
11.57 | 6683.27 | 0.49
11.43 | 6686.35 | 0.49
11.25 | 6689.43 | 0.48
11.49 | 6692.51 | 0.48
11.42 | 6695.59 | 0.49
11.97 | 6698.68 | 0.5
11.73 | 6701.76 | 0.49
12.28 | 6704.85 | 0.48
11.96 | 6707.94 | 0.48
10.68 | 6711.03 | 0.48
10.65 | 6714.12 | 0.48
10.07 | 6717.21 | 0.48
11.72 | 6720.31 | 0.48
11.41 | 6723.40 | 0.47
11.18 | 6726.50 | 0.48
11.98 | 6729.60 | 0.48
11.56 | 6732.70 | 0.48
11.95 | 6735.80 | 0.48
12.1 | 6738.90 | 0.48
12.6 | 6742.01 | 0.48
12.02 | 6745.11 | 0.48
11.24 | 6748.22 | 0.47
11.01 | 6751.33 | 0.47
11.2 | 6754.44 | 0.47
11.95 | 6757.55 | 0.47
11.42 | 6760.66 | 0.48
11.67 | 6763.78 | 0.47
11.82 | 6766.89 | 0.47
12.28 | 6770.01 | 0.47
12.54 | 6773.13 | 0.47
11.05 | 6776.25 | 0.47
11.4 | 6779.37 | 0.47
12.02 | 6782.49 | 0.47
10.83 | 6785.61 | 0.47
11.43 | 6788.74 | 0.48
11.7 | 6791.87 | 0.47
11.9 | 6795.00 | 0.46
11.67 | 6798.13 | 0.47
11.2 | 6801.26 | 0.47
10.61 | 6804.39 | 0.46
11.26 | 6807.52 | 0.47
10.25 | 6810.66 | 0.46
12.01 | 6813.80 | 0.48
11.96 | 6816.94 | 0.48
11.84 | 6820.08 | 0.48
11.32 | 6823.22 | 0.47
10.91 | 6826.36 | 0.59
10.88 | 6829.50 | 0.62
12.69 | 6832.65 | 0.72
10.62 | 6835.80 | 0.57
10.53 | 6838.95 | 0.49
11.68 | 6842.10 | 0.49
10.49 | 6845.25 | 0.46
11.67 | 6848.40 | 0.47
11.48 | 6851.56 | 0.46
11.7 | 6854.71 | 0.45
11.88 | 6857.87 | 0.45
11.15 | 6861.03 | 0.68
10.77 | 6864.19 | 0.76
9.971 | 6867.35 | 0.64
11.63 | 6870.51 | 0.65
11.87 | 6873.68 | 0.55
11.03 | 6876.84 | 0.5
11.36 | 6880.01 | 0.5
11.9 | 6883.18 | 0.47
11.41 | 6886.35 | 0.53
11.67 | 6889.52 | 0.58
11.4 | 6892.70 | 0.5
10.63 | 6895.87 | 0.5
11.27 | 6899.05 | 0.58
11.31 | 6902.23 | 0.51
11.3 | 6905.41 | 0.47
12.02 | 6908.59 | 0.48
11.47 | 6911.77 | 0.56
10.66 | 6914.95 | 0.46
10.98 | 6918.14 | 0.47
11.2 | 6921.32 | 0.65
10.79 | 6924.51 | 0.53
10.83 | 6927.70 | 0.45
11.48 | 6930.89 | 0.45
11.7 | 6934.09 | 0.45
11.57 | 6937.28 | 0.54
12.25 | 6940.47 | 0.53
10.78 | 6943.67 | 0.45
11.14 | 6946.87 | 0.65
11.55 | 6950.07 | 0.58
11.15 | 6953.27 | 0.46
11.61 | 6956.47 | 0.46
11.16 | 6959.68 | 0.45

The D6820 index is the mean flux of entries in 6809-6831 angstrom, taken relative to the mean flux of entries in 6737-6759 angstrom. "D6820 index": 0.96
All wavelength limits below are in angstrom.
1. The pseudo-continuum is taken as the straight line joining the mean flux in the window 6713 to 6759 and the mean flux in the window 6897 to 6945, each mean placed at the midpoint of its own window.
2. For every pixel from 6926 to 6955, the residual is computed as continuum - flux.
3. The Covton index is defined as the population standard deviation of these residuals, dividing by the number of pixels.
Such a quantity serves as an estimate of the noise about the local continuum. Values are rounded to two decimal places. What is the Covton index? 0.44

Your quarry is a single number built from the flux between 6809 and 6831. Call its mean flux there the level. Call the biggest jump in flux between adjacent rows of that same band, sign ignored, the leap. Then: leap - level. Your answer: -9.55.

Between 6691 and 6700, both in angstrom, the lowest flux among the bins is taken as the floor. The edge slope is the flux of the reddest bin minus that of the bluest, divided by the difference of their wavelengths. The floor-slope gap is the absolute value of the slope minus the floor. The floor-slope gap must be 11.3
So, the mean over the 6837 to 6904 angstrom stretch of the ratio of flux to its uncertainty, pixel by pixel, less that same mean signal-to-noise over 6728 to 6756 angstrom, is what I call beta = -3.0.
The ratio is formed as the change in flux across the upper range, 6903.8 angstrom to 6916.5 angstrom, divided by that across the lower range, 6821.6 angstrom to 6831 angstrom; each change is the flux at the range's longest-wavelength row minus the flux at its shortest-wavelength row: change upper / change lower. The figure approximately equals 1.5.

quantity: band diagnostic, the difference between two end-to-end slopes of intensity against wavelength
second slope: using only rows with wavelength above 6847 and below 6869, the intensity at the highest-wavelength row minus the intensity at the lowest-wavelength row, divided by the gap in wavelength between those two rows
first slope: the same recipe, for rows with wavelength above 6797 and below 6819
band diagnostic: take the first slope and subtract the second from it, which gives 0.11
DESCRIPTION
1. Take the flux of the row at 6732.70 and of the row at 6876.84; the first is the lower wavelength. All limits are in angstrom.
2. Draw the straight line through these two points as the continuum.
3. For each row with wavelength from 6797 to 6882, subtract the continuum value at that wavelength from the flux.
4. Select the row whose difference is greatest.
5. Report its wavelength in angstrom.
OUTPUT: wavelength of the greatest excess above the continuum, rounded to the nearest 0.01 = 6832.65 angstrom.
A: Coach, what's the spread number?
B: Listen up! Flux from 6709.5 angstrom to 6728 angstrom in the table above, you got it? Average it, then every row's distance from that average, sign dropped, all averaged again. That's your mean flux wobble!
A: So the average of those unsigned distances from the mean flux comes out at 0.485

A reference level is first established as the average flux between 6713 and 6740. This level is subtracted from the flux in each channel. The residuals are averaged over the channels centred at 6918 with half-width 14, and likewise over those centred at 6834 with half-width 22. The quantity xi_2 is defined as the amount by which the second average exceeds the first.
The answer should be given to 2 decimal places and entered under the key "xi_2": 0.22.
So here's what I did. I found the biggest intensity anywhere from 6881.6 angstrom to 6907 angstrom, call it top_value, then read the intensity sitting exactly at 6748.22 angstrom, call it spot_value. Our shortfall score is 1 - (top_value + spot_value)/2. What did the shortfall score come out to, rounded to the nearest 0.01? -10.57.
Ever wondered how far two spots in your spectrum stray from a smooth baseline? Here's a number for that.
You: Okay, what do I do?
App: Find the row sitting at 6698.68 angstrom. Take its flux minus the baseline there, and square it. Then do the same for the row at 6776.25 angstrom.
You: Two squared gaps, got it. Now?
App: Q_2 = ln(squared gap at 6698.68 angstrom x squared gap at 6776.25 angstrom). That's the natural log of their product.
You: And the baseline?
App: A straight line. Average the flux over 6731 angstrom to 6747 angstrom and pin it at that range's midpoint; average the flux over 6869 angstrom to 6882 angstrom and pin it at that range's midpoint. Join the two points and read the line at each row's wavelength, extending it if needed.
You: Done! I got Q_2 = -3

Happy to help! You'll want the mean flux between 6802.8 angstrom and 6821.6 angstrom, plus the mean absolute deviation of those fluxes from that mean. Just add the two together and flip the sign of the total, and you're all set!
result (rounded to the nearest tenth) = -11.9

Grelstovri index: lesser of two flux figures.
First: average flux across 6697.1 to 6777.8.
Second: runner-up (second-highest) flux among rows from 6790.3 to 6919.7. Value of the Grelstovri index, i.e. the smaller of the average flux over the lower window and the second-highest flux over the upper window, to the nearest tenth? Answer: 11.6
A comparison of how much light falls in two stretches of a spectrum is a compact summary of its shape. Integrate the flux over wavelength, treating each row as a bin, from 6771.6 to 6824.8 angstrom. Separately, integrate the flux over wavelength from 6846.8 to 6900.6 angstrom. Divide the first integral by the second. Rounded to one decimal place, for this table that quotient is 1.0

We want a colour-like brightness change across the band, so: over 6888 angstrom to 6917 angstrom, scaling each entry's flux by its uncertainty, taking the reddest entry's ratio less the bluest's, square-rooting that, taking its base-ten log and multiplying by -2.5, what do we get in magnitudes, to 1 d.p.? -0.6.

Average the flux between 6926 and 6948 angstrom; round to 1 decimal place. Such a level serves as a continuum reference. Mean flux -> 11.4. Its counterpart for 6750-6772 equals 11.6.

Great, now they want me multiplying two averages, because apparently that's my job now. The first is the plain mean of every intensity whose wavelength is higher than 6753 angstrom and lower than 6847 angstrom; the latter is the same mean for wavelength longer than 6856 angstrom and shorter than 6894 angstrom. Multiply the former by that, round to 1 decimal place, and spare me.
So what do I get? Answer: 129.7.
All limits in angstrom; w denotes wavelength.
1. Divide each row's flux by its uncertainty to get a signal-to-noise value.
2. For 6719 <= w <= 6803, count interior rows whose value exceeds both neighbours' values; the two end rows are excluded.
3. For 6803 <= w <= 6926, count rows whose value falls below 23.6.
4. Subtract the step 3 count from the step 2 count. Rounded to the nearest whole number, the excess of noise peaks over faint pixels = -20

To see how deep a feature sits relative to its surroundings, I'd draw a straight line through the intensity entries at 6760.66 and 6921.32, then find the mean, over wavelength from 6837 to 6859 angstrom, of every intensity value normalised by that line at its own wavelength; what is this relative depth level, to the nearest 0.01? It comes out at 1.00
